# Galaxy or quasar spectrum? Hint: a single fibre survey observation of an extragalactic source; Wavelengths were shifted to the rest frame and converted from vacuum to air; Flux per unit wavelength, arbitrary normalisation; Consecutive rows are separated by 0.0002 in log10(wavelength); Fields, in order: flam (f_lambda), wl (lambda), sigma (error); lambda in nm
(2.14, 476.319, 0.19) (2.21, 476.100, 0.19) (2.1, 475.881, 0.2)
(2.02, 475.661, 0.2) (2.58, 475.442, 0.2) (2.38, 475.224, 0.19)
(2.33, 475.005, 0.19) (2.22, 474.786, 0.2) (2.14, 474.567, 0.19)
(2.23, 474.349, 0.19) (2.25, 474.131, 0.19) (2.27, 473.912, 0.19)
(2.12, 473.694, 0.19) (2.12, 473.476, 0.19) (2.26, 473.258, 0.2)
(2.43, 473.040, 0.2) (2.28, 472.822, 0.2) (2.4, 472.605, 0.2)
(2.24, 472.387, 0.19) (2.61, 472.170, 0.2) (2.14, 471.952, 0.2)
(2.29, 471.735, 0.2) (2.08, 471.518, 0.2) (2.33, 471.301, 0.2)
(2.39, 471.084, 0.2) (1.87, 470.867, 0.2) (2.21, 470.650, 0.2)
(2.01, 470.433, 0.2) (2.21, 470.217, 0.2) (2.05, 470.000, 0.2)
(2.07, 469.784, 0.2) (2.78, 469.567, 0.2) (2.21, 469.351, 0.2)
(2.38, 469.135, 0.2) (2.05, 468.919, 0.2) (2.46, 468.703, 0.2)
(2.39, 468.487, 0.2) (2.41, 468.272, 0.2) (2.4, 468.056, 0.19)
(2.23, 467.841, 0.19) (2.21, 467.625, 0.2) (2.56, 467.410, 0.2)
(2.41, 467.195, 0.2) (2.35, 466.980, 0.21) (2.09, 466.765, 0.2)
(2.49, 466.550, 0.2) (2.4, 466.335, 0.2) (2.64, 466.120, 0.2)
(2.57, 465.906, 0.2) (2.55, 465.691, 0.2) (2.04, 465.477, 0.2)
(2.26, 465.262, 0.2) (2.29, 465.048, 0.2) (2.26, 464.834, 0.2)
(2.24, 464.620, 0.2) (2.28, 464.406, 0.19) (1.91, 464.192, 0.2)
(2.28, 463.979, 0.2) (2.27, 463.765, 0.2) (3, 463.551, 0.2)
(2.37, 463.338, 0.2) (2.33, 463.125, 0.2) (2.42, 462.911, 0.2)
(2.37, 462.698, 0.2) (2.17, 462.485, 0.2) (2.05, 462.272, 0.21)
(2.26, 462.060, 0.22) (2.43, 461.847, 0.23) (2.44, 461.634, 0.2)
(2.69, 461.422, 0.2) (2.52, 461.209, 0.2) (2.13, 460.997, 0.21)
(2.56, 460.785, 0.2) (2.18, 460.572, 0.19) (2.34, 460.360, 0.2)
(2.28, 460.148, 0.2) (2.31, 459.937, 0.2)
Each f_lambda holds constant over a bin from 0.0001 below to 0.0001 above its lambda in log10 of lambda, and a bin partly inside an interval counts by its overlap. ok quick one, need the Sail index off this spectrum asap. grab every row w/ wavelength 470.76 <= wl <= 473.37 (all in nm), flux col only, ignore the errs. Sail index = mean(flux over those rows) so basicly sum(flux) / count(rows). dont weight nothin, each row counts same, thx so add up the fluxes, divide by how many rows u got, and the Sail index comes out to 2.28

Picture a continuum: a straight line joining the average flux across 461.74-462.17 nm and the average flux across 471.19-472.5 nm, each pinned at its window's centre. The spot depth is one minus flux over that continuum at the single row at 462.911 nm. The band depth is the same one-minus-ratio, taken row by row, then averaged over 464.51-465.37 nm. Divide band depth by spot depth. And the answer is -0.8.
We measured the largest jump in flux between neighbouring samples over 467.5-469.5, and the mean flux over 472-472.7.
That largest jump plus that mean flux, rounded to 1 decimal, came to 2.8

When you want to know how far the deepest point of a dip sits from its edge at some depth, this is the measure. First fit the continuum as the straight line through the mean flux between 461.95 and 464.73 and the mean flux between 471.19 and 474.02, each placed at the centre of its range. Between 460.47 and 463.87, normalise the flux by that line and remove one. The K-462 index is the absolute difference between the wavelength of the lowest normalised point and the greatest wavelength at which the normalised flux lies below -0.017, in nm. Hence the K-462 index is 0.21 nm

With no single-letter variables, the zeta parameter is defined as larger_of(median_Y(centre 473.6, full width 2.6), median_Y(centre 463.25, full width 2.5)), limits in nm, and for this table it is 2.28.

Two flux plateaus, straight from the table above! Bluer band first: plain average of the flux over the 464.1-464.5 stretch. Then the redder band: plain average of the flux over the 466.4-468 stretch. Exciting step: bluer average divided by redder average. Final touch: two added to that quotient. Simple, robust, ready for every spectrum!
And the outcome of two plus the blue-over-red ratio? 2.90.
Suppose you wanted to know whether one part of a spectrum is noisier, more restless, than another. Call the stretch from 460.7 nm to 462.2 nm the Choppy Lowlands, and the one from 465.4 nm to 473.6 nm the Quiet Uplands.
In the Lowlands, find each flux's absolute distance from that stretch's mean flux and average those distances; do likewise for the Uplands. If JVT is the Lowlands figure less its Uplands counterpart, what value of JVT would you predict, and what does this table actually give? -0.029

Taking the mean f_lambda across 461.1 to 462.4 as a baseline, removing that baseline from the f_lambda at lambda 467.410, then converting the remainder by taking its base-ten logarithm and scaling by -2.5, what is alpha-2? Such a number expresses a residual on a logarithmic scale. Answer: 2.0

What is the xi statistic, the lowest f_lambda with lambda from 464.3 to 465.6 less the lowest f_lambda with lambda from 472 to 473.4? -0.20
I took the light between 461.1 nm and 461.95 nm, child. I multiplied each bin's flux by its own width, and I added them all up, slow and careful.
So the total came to 2.14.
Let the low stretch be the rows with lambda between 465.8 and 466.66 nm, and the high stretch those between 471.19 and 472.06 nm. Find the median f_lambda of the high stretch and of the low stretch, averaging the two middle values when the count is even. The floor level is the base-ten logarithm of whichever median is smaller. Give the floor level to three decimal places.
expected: 0.345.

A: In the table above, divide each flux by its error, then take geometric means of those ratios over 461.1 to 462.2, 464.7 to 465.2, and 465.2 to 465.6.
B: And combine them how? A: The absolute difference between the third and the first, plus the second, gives 12.4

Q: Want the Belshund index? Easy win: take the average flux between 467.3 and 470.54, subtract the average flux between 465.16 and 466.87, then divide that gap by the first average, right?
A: -0.037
